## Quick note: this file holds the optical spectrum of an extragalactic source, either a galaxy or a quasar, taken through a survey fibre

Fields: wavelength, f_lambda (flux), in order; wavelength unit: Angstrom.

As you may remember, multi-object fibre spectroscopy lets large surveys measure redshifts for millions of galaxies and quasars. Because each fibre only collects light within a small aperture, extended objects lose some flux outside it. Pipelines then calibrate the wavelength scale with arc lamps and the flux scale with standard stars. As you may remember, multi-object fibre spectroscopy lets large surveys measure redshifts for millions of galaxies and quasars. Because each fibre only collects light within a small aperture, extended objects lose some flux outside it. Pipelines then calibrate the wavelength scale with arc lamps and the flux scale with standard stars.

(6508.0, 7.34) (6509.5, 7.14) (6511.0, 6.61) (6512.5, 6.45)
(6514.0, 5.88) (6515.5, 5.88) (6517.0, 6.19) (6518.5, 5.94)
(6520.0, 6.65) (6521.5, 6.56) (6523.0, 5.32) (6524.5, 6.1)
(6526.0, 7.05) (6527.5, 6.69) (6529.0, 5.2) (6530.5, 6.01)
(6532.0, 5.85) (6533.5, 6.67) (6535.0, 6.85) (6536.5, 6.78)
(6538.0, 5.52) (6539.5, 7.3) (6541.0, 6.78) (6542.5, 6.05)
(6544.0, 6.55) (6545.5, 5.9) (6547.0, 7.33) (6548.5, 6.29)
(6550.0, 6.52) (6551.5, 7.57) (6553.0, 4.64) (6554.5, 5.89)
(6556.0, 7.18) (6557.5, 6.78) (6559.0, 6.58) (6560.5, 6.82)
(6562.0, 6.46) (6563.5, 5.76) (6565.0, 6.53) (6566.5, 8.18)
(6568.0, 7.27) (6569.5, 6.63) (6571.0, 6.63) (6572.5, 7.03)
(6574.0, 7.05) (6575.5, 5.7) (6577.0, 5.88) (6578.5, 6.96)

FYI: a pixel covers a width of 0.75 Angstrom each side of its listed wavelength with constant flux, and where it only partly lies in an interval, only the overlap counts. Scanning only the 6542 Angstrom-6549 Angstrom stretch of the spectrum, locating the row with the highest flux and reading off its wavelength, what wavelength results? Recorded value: 6547.0 Angstrom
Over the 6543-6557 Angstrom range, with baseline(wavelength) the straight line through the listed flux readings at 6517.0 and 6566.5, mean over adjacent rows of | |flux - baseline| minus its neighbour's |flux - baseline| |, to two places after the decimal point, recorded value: 1.22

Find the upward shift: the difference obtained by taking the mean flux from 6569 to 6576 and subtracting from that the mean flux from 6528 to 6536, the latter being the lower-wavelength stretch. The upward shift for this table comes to 0.5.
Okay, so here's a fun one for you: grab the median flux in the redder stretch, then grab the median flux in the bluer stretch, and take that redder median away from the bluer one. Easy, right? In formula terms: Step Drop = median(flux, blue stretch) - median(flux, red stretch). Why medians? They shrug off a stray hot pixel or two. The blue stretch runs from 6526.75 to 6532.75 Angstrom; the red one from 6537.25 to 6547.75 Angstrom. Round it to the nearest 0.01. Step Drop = -0.62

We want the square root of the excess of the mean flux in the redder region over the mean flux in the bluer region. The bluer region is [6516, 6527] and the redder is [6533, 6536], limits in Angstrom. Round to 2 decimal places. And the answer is 0.71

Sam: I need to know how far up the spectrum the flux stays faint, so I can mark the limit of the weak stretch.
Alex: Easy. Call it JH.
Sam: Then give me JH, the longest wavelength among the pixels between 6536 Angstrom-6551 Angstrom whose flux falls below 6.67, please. 6550.0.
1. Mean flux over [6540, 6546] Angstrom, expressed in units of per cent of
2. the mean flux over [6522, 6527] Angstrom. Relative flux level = 103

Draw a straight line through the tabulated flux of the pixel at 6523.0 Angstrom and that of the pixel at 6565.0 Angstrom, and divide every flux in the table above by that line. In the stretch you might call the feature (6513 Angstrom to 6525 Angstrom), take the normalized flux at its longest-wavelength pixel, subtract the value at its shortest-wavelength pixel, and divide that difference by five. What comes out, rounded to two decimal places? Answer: 0.00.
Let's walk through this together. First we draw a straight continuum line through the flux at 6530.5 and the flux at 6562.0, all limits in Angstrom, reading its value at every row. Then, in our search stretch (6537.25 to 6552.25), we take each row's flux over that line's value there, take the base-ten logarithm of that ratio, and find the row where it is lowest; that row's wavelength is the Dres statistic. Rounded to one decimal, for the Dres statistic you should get 6538.0 Angstrom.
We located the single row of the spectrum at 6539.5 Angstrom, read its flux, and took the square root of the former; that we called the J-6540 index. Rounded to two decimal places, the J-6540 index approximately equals 2.70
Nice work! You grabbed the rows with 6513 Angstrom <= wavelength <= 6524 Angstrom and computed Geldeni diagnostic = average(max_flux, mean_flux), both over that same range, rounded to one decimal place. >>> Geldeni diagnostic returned 6.4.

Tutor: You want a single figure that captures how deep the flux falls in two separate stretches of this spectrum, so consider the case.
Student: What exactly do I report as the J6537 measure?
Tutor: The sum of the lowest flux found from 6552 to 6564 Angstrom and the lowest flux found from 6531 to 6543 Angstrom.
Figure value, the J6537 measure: 10.2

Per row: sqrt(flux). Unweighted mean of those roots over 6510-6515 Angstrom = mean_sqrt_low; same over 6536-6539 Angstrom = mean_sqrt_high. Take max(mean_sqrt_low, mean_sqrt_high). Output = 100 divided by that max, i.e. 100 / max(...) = 39.8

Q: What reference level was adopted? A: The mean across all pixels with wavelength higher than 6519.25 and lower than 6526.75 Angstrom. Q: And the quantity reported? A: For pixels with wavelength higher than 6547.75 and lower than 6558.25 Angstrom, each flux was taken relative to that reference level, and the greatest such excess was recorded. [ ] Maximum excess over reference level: 1.2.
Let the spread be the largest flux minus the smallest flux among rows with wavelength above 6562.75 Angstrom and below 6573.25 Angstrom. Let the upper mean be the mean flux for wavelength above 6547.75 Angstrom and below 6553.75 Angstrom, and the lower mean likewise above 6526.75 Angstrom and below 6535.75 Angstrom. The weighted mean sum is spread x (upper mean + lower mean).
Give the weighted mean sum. 30.2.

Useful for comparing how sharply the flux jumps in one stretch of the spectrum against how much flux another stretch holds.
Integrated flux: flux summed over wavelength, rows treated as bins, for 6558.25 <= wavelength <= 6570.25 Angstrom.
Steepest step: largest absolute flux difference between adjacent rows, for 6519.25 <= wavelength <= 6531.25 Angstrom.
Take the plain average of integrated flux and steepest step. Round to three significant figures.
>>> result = 41.4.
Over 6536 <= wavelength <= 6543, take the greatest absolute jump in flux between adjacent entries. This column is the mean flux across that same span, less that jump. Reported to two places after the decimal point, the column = 4.71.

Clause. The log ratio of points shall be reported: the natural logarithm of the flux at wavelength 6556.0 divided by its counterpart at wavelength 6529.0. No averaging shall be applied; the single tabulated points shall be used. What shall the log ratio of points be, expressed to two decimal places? 0.32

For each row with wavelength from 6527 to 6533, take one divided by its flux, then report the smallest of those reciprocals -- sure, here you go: 0.149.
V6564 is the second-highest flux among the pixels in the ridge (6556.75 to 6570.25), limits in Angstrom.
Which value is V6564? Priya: 7.27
